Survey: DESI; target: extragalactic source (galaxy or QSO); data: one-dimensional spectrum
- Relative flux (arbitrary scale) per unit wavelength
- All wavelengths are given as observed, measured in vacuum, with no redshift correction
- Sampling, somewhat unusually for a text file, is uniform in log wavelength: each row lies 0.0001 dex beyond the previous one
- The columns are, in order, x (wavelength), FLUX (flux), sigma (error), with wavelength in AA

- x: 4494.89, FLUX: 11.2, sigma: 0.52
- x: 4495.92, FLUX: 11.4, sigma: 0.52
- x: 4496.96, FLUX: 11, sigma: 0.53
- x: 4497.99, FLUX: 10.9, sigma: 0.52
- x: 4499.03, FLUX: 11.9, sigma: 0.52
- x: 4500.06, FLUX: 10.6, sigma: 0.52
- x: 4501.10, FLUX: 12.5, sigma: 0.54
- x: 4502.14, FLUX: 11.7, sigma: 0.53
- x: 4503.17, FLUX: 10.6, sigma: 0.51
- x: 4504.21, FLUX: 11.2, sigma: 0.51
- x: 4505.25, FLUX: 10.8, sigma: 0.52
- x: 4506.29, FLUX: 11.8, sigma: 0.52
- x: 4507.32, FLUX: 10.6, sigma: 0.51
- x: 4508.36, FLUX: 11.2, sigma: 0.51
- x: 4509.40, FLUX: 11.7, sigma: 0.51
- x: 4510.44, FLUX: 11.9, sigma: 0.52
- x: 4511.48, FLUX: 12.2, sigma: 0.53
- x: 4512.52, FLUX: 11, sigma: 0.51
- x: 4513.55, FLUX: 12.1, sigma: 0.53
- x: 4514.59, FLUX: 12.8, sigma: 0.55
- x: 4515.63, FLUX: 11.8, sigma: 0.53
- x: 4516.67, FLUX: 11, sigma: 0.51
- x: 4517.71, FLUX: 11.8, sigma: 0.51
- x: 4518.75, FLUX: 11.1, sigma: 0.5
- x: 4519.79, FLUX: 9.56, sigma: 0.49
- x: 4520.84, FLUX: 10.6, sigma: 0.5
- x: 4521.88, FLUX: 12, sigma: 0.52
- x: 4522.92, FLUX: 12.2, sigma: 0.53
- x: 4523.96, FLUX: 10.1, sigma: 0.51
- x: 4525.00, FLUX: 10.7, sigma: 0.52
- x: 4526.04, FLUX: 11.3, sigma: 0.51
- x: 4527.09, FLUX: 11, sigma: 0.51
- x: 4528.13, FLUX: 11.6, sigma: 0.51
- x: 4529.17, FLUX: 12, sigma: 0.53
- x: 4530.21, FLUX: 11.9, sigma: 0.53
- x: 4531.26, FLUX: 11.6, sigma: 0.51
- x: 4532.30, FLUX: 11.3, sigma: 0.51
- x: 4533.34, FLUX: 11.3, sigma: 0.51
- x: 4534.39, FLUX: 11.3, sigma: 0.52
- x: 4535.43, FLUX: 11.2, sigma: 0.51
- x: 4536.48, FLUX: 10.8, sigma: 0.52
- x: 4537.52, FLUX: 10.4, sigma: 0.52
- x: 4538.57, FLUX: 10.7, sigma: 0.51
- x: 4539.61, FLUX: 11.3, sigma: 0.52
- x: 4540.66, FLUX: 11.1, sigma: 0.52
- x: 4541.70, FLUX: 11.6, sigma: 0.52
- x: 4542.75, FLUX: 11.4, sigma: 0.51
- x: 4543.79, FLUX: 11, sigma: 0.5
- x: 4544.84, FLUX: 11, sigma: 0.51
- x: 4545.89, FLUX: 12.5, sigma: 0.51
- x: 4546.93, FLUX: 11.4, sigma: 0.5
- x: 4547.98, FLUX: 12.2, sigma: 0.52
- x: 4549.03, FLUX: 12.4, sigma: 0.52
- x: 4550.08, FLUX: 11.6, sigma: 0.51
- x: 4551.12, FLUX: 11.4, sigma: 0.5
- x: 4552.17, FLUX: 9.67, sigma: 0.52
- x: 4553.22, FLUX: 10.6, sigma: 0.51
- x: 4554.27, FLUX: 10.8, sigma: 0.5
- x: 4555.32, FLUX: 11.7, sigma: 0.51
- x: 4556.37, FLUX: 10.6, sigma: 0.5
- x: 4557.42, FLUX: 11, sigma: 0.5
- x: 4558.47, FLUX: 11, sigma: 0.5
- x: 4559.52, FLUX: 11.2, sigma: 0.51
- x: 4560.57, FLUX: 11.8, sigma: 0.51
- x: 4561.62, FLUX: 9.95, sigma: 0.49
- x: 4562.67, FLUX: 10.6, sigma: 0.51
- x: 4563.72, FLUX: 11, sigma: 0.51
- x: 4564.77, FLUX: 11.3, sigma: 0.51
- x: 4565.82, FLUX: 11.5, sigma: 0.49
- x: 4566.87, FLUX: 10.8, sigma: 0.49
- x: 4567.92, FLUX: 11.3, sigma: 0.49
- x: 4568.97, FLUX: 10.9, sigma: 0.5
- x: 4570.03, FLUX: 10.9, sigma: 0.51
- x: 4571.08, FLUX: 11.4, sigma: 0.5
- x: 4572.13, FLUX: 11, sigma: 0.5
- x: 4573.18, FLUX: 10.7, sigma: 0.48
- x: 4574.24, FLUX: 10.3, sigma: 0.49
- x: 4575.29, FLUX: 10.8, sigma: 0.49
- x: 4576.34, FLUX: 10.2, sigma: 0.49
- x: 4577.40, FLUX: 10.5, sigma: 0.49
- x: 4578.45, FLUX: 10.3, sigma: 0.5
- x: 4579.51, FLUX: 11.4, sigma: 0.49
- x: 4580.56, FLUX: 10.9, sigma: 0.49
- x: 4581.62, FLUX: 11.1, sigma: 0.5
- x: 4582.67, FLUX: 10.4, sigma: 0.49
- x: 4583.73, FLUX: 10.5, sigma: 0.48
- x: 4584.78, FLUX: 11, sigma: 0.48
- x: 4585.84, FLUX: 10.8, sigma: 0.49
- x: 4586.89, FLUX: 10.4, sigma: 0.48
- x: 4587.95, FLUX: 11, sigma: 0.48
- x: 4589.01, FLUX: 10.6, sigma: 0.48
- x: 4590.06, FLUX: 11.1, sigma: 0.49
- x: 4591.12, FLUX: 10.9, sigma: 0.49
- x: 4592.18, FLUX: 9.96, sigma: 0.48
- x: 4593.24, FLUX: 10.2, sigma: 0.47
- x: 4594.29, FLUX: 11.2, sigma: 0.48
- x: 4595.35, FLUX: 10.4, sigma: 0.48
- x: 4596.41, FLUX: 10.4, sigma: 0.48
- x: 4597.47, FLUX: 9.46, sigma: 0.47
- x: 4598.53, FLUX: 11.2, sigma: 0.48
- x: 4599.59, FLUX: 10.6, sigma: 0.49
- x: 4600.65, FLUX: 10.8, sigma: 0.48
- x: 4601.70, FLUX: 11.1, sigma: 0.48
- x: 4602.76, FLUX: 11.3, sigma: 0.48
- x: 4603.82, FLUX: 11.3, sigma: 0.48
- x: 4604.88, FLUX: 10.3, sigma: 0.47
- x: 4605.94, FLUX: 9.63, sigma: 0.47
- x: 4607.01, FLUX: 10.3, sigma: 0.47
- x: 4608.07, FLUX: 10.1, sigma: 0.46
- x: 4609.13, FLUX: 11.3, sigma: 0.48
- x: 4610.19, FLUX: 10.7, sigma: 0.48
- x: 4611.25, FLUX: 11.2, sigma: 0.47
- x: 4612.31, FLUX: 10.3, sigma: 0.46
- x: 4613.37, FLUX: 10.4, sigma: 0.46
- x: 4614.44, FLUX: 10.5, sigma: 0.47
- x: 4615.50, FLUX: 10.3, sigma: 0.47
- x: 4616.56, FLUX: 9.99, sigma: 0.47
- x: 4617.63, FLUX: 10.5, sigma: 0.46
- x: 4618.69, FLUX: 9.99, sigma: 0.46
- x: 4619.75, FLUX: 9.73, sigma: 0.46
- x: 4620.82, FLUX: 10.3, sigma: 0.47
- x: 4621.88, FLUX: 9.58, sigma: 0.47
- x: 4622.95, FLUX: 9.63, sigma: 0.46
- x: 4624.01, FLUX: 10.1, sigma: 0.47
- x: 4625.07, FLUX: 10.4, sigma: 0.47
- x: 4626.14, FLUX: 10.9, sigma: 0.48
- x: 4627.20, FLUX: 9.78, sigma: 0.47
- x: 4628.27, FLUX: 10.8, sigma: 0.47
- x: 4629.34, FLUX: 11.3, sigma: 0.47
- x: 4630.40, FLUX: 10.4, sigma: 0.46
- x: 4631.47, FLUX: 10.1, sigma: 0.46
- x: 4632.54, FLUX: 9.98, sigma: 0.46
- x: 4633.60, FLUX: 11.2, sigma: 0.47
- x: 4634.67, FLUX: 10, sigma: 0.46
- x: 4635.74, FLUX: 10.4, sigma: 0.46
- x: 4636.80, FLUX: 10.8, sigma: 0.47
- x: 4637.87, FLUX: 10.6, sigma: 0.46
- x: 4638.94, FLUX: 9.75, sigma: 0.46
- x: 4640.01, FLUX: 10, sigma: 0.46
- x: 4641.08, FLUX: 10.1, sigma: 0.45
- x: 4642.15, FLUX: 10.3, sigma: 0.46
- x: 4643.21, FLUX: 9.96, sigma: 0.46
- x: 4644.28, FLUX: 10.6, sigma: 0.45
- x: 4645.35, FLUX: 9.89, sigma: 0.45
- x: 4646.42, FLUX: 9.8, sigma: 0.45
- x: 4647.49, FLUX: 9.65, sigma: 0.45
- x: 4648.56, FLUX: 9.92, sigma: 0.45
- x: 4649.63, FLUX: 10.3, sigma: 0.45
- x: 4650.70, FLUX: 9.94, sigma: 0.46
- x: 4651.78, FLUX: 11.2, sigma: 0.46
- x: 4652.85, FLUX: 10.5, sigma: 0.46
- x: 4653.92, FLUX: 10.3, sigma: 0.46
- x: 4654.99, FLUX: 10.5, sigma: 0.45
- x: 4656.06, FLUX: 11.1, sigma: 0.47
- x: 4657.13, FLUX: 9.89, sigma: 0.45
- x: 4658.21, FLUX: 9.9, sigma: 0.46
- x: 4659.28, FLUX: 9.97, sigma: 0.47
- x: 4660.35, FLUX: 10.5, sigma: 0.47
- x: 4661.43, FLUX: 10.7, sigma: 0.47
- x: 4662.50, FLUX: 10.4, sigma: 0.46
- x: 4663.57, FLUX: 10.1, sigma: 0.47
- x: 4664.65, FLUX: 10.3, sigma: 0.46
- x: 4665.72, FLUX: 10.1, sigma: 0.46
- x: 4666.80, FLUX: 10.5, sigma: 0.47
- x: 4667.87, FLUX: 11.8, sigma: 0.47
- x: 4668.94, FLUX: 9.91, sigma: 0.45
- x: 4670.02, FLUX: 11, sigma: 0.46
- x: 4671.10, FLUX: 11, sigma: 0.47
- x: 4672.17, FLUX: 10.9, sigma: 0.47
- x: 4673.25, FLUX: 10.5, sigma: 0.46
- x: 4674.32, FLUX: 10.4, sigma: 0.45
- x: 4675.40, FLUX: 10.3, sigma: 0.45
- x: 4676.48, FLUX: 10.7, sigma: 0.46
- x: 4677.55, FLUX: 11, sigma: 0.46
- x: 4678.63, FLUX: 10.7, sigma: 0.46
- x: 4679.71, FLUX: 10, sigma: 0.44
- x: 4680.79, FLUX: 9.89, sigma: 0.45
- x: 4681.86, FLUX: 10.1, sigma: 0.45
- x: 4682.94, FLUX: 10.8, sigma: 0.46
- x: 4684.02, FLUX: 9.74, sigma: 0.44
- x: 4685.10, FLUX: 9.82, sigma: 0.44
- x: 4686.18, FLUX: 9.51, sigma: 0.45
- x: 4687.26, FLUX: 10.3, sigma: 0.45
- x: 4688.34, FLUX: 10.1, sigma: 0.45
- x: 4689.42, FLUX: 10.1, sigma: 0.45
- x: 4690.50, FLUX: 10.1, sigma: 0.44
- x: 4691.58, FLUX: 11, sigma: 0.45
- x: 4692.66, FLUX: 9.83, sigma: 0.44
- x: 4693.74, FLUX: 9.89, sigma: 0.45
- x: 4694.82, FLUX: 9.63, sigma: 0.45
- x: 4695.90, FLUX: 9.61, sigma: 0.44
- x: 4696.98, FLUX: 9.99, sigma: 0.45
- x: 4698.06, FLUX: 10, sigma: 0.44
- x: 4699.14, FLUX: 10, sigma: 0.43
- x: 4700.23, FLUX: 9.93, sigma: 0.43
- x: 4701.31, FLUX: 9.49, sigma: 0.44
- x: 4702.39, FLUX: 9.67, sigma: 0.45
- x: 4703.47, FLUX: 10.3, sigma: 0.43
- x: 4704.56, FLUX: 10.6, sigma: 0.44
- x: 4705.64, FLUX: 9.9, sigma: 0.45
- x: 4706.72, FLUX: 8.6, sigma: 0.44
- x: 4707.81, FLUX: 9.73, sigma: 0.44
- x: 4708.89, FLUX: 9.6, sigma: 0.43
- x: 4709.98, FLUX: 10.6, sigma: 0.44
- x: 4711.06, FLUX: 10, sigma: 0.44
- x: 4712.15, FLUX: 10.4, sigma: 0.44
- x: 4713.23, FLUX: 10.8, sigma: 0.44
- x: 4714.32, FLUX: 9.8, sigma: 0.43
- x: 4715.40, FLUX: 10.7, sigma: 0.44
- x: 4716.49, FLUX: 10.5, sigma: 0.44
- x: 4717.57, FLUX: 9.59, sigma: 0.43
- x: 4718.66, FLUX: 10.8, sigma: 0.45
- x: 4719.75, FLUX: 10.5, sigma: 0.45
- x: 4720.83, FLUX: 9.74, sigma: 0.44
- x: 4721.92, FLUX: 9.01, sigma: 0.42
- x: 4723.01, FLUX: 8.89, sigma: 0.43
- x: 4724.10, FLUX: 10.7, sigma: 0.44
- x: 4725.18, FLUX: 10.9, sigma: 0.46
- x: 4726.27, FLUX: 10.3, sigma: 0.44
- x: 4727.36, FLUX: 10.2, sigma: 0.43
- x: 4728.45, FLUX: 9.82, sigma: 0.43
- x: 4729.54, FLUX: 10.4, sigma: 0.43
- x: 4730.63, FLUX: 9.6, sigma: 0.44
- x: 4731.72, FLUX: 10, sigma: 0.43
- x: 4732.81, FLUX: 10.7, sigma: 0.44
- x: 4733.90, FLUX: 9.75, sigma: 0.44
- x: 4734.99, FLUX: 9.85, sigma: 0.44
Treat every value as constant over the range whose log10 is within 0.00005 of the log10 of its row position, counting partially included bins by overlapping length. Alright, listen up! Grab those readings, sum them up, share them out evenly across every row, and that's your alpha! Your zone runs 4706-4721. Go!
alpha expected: 10.1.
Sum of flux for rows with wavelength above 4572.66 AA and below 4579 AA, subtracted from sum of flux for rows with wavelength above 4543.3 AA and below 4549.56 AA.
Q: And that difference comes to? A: 8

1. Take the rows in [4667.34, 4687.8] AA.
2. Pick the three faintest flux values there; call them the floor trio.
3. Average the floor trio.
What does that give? 9.7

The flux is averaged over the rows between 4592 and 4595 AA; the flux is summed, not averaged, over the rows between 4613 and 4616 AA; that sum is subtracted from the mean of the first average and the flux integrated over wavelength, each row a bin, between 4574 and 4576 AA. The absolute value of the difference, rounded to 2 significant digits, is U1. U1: 15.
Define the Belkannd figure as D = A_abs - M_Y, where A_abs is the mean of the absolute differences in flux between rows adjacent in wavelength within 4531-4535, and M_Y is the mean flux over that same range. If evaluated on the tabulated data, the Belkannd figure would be -11.3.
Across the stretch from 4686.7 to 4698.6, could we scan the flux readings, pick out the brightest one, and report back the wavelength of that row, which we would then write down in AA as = 4691.58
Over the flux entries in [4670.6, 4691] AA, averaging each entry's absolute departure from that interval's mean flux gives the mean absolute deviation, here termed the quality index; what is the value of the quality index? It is 0.37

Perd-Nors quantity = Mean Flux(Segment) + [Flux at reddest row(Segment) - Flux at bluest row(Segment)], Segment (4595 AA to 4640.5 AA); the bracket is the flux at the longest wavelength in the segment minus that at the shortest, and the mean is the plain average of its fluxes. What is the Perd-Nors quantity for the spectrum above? 10.0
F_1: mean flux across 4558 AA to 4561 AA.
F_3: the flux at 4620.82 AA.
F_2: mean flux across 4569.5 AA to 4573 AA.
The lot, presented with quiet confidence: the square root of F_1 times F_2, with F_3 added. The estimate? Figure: 21.5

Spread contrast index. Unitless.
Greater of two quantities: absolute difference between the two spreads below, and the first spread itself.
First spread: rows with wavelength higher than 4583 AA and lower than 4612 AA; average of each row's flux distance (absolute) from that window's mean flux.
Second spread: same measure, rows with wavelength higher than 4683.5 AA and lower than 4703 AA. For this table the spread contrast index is 0.42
